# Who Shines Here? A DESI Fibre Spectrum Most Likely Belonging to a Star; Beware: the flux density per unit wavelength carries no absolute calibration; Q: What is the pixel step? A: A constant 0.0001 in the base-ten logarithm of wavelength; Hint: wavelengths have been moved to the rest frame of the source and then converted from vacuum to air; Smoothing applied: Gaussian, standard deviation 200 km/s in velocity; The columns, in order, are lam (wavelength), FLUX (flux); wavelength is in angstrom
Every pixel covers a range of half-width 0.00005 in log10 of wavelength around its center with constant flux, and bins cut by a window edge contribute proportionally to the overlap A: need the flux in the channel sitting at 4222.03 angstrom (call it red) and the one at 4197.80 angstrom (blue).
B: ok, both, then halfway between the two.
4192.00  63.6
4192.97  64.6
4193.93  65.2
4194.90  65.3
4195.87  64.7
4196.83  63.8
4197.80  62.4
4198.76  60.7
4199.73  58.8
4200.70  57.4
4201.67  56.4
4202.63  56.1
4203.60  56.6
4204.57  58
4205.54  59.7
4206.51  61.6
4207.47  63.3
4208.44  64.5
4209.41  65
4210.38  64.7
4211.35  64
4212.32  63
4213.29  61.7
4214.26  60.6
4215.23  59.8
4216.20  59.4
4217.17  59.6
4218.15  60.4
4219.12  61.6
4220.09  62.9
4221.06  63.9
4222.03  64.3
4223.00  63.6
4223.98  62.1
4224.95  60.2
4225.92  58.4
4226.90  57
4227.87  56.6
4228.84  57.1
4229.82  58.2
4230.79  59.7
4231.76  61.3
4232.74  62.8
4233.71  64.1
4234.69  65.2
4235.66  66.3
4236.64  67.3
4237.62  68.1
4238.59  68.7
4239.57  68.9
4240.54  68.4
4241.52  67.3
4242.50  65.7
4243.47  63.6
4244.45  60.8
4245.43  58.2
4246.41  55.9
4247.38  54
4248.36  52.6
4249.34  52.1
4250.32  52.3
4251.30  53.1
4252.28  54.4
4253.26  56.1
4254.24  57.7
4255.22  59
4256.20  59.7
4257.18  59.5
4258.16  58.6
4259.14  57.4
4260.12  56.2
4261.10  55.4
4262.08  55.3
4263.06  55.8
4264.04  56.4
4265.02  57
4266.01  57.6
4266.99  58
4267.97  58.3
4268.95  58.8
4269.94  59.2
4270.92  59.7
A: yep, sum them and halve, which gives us 63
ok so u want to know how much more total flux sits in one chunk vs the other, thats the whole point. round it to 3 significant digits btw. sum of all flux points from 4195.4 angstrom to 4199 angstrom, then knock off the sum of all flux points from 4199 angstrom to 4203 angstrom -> 22.9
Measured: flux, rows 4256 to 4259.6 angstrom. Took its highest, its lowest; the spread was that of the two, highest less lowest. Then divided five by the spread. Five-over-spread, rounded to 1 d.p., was 2.2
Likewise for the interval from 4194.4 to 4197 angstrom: 3.3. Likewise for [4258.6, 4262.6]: 2.4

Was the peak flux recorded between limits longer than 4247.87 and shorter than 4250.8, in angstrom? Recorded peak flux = 52.6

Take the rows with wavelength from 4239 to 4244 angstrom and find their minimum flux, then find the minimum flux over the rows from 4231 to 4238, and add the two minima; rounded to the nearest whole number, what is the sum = 125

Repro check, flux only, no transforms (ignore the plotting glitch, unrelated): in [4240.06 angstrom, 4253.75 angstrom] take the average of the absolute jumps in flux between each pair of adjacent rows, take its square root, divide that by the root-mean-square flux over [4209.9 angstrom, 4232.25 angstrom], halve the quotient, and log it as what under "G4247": 0.0103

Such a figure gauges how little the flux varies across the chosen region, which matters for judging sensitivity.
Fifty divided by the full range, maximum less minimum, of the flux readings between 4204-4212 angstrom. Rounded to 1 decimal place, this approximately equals 7.1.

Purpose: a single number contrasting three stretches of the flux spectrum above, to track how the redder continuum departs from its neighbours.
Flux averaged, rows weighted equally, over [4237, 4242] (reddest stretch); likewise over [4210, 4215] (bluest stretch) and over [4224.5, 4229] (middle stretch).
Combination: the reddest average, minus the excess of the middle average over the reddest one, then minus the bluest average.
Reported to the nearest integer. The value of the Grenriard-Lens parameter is 16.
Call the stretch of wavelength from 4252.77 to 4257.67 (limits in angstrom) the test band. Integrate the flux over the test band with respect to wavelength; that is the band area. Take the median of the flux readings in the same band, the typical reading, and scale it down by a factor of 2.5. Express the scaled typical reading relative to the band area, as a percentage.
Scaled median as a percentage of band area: 8.25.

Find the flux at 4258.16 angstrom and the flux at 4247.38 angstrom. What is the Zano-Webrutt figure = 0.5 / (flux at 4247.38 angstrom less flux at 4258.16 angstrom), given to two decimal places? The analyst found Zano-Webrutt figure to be -0.11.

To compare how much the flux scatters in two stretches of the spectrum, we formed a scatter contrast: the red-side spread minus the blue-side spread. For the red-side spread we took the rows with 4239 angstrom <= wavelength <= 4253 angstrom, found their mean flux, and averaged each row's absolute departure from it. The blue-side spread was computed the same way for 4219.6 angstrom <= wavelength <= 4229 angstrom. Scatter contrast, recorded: 3.0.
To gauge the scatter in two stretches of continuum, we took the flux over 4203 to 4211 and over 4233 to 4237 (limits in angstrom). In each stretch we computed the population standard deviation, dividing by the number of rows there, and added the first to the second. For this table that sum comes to 4.2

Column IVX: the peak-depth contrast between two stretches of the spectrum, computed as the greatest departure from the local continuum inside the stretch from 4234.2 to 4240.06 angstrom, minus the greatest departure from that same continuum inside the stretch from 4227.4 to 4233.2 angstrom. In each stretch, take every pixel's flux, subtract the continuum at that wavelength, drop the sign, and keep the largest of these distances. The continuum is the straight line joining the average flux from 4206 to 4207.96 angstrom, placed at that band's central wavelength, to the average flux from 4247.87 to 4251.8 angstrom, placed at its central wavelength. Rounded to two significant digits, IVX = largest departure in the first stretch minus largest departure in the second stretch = 7.7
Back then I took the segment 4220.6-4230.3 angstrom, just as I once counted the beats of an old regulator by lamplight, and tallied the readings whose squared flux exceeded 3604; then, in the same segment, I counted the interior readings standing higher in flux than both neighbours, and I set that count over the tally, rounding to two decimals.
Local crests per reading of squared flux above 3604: 0.20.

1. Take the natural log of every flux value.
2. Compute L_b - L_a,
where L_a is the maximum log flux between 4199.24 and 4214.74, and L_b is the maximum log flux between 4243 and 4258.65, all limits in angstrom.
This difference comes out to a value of -0.02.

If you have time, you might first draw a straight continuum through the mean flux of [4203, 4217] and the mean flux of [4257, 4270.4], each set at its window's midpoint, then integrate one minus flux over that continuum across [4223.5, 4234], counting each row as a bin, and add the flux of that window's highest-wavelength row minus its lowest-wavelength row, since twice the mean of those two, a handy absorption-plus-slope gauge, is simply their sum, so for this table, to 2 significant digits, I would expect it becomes 2.1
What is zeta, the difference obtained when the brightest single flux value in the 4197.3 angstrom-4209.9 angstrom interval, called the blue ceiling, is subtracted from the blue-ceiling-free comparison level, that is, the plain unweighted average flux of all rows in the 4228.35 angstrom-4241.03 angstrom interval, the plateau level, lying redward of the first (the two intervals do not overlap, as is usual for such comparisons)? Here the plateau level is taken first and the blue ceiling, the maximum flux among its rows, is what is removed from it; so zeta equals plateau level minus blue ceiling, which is -0.7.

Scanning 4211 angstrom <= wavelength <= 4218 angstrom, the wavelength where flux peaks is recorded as 4211.35 angstrom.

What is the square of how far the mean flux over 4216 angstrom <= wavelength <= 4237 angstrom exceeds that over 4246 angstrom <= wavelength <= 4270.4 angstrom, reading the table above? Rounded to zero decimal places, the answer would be 25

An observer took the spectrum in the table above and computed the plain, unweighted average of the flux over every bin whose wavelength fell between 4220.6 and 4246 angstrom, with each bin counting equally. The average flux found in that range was 63.0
